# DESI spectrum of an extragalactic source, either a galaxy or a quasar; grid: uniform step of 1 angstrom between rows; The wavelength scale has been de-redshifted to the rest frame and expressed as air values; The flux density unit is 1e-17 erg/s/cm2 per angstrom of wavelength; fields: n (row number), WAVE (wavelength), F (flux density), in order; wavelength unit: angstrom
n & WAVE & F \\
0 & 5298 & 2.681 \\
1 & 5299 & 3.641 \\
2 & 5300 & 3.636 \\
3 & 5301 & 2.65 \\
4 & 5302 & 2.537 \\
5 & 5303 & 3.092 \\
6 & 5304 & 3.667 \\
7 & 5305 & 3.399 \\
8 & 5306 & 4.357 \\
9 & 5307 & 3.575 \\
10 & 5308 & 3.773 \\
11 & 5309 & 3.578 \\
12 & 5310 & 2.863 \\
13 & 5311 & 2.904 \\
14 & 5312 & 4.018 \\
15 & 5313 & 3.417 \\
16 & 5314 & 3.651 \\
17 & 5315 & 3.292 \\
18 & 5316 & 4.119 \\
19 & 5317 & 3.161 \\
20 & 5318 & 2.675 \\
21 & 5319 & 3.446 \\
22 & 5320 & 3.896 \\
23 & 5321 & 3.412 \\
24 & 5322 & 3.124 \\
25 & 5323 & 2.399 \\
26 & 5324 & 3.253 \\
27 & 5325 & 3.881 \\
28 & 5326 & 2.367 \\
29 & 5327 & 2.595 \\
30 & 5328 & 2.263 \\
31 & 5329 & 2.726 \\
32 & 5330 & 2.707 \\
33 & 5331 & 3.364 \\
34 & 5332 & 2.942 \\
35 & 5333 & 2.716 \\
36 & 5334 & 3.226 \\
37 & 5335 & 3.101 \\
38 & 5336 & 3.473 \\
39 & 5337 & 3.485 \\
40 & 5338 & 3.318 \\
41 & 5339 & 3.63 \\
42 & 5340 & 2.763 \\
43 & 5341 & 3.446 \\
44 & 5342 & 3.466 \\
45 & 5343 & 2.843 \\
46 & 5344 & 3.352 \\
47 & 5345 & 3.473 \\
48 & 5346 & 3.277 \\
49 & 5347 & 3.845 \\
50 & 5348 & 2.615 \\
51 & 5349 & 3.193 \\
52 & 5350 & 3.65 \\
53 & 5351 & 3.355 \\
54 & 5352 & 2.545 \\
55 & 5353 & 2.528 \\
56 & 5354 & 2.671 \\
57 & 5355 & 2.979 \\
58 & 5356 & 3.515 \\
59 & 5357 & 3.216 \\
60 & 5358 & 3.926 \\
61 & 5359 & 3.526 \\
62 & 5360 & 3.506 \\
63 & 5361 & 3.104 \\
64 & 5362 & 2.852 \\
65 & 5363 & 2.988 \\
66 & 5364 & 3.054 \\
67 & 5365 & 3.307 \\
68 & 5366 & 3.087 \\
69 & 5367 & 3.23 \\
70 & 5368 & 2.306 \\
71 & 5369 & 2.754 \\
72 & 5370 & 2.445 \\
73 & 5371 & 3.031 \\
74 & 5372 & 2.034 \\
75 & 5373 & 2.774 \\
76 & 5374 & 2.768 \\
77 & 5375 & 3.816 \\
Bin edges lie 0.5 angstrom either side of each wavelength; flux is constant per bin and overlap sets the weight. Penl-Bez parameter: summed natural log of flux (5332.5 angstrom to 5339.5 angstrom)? 8.3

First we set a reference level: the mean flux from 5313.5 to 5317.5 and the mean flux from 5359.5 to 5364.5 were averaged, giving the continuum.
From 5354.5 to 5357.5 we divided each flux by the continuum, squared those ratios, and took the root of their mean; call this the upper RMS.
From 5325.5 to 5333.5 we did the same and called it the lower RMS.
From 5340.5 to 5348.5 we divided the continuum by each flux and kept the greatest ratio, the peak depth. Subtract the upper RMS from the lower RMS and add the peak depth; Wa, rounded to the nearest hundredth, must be 1.12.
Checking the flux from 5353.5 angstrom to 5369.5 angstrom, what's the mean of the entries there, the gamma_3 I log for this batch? 3.13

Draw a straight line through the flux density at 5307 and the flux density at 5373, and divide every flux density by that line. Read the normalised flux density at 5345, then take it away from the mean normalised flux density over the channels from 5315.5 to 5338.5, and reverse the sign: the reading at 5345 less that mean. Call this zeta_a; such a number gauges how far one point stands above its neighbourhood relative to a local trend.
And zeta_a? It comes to 0.18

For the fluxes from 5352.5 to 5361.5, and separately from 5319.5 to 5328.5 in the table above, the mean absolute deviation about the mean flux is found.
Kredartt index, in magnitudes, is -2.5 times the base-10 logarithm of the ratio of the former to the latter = 0.5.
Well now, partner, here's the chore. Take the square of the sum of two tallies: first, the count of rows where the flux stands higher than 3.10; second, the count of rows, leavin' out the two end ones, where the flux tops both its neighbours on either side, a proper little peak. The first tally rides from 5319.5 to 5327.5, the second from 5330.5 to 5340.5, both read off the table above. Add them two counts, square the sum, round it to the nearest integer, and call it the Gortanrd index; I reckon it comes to 64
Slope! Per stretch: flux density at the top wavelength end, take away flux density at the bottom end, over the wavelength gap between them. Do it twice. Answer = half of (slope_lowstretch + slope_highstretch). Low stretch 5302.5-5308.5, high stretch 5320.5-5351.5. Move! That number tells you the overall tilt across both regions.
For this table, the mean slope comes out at 0.07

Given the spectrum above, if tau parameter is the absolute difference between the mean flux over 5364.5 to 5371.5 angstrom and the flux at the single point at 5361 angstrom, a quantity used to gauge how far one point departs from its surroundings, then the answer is 0.22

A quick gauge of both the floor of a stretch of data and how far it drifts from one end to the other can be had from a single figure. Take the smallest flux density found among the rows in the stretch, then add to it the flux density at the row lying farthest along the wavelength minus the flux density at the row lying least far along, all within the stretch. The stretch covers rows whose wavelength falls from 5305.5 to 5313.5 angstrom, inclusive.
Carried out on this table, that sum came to 1.9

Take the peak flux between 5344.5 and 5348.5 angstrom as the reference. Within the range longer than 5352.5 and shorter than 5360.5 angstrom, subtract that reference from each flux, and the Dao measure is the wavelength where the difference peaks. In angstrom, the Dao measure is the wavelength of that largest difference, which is 5358 angstrom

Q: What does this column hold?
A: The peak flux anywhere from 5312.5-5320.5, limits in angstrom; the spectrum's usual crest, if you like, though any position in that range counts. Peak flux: 4.119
